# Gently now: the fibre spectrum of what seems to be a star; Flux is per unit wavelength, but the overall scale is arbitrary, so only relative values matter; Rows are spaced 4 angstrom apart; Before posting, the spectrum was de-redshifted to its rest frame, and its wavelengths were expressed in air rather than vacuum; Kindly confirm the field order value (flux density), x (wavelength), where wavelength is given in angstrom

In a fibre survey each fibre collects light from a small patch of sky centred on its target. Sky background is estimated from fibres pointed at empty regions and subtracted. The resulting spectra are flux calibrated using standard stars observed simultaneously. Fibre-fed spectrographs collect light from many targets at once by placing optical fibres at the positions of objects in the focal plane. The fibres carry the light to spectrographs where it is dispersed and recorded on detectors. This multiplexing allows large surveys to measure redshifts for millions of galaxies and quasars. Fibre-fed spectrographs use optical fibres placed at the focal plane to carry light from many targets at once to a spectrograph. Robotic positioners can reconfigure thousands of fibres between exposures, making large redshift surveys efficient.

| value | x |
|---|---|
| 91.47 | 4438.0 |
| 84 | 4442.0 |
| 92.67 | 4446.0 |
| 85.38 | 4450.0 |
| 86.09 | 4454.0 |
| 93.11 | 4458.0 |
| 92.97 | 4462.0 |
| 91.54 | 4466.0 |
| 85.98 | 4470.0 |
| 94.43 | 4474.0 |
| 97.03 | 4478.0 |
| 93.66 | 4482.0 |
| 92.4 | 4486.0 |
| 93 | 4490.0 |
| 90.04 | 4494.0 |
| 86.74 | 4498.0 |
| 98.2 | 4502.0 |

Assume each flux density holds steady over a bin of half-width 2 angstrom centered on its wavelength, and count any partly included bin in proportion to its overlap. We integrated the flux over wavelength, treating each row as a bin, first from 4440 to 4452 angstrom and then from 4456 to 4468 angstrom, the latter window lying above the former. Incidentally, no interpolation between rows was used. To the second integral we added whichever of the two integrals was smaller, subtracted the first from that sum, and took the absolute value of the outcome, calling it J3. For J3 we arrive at 1110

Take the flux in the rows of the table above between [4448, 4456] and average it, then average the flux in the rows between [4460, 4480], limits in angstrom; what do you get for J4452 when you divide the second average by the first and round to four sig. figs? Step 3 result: 1.078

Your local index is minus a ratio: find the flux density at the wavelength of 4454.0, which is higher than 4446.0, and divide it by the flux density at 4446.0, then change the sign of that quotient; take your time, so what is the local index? -0.93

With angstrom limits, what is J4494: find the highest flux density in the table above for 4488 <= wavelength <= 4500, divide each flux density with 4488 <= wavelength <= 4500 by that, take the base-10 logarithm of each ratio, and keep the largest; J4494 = 0.000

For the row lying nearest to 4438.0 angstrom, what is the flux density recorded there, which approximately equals 91.47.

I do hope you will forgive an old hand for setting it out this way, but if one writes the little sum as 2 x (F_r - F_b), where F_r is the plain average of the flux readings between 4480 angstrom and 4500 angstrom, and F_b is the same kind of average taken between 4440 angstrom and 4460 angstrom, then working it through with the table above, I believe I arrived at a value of 5.8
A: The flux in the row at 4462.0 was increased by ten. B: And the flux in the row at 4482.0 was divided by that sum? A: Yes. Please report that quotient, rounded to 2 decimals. 0.91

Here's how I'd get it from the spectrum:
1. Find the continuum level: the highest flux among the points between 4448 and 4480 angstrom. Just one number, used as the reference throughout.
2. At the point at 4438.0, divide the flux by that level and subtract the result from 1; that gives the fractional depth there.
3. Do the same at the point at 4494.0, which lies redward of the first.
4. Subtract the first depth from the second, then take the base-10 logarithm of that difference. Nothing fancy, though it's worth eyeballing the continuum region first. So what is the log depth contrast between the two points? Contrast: -1.83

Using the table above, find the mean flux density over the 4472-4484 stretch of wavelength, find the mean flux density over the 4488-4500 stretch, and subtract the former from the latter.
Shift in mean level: -5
